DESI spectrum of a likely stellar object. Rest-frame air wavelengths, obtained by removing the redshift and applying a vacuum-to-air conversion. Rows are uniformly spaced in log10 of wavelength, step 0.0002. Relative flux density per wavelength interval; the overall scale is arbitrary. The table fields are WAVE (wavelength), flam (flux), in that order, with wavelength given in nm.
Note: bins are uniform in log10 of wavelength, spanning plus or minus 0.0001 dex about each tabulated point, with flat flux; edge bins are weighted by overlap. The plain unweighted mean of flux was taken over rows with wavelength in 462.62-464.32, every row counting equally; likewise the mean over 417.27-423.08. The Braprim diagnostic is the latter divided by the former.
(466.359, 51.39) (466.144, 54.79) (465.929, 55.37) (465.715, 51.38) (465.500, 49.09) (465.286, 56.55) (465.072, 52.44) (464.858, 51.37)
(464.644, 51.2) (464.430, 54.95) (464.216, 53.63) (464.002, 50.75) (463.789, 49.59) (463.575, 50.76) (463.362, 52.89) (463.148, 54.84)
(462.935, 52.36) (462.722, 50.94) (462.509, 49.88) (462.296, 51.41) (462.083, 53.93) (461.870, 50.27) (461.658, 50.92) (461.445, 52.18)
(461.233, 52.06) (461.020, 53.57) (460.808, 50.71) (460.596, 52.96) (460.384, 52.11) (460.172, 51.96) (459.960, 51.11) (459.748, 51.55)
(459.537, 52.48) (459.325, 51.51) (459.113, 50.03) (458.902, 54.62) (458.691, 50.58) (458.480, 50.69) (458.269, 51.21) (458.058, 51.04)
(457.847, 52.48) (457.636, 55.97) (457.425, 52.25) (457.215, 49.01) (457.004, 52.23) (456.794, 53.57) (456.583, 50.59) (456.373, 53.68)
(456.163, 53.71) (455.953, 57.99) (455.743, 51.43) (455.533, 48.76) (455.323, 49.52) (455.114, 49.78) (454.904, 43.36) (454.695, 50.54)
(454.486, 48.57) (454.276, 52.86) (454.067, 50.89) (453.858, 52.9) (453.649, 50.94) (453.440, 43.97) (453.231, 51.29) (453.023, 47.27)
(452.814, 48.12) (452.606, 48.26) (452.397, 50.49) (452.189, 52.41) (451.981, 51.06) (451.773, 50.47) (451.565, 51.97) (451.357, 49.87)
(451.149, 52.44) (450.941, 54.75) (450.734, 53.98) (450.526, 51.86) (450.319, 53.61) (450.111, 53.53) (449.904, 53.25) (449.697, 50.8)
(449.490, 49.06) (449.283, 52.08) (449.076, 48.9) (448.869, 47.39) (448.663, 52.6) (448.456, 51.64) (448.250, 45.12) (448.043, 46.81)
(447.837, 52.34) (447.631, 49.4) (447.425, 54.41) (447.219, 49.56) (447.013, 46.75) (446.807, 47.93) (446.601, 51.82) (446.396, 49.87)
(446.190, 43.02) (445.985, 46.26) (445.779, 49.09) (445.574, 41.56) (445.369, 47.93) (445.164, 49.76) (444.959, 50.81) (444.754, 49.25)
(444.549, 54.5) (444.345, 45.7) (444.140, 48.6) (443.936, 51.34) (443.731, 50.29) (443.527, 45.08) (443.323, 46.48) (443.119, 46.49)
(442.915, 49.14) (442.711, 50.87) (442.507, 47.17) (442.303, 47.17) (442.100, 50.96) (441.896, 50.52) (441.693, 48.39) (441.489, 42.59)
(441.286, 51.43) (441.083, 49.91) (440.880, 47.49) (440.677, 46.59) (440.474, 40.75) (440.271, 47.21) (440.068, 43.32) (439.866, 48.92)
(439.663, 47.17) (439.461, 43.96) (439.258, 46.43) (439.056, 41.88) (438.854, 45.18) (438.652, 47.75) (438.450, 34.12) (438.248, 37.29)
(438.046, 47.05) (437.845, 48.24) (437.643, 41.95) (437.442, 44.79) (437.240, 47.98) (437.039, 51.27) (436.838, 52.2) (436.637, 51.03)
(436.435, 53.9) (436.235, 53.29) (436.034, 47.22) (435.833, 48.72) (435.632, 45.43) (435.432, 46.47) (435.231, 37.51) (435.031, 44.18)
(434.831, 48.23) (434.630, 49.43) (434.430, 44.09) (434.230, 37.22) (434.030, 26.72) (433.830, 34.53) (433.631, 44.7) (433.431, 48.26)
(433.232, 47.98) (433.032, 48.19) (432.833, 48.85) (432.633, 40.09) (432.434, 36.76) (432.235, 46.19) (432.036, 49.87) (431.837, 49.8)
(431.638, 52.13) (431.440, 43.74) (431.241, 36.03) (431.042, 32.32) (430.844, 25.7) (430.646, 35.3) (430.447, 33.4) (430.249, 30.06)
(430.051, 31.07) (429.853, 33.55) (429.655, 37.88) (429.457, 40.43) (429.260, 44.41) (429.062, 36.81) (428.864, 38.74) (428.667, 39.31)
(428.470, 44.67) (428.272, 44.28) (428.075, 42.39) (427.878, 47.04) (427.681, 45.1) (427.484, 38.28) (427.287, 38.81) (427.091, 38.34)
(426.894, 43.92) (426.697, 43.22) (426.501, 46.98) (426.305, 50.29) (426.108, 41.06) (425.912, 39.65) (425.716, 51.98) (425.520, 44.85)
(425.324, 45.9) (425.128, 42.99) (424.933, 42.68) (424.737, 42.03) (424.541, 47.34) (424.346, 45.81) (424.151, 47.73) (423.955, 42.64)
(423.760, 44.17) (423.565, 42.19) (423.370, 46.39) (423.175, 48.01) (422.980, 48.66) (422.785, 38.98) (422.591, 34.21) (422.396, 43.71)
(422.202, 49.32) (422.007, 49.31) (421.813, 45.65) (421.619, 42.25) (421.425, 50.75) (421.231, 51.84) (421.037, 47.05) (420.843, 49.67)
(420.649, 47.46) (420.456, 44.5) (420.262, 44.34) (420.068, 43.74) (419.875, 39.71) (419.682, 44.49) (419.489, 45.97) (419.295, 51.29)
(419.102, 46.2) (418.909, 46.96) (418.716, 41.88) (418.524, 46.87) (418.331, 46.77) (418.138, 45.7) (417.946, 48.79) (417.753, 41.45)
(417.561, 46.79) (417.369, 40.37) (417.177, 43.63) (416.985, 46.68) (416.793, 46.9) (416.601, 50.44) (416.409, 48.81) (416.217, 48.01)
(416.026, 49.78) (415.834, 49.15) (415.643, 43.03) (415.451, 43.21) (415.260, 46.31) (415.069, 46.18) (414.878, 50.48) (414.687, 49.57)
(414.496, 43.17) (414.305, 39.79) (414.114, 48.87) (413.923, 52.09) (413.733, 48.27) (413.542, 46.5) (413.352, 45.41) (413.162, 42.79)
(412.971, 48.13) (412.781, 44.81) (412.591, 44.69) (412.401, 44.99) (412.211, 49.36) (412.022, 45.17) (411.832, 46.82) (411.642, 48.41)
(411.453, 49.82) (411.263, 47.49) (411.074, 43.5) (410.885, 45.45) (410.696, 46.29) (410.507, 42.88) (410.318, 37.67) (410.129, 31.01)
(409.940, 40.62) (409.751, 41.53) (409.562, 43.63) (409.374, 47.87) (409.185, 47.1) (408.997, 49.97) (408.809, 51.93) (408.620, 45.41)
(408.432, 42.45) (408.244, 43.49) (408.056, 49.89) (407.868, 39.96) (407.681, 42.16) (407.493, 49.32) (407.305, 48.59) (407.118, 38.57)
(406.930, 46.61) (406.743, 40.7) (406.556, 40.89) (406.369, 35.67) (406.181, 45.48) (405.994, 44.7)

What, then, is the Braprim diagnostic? 0.88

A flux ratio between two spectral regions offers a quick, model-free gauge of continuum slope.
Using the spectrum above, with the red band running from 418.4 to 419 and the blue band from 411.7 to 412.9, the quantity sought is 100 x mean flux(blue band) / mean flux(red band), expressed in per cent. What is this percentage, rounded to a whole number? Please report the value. 102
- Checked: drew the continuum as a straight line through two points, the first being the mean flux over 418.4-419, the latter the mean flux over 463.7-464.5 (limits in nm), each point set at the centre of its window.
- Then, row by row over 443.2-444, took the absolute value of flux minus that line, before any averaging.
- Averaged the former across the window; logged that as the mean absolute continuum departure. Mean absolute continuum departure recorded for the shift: 2.5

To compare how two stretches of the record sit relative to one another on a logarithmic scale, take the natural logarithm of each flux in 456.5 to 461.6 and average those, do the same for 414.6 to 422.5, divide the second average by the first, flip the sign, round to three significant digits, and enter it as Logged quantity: -0.971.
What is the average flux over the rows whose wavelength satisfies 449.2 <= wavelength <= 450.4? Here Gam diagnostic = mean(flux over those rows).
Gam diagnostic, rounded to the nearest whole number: 52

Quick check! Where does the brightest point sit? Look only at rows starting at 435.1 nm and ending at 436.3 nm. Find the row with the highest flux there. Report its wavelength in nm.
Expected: 436.235 nm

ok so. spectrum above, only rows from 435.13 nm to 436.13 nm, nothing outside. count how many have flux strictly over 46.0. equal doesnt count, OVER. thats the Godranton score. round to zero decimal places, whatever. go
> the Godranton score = 3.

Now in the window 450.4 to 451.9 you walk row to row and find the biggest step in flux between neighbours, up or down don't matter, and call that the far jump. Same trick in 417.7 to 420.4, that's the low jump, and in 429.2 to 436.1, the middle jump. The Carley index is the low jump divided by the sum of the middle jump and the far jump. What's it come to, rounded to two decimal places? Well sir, 0.56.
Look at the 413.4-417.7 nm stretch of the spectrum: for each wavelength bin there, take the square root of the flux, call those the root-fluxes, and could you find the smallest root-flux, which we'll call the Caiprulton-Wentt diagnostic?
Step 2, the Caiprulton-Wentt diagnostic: 6.3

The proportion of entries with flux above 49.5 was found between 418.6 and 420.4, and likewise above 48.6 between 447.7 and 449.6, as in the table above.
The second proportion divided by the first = 6.0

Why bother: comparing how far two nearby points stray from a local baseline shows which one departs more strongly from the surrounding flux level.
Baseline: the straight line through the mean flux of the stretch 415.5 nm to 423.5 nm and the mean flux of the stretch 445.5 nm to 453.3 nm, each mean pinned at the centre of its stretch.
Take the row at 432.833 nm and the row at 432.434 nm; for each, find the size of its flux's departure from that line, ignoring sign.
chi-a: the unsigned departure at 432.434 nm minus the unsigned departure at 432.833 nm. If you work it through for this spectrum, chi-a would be 9.9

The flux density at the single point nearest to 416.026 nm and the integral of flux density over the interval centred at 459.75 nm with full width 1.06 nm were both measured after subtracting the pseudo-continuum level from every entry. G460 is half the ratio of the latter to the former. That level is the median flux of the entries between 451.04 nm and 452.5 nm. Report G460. -0.27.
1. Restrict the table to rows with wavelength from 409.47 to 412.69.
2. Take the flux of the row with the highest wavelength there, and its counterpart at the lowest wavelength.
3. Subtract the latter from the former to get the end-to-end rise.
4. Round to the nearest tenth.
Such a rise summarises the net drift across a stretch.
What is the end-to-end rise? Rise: 1.1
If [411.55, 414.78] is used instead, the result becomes 1.2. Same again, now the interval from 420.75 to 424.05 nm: -7.0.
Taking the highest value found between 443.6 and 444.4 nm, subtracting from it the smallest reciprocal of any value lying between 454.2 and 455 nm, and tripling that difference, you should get 154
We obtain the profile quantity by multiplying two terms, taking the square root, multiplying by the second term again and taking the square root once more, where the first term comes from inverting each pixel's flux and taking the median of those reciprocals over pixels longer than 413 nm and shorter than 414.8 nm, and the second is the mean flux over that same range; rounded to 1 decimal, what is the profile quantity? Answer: 6.8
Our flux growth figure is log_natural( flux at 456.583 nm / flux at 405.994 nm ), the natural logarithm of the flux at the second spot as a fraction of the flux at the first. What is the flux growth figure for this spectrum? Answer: 0.124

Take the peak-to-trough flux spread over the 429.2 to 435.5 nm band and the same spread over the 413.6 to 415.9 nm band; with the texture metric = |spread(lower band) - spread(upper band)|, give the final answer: 14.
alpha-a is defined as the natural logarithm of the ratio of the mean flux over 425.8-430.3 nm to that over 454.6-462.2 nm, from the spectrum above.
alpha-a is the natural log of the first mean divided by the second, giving -0.24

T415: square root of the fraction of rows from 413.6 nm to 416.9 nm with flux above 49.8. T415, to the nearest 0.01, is 0.42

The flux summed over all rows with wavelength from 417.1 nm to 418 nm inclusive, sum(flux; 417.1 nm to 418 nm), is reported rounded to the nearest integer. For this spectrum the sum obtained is 221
